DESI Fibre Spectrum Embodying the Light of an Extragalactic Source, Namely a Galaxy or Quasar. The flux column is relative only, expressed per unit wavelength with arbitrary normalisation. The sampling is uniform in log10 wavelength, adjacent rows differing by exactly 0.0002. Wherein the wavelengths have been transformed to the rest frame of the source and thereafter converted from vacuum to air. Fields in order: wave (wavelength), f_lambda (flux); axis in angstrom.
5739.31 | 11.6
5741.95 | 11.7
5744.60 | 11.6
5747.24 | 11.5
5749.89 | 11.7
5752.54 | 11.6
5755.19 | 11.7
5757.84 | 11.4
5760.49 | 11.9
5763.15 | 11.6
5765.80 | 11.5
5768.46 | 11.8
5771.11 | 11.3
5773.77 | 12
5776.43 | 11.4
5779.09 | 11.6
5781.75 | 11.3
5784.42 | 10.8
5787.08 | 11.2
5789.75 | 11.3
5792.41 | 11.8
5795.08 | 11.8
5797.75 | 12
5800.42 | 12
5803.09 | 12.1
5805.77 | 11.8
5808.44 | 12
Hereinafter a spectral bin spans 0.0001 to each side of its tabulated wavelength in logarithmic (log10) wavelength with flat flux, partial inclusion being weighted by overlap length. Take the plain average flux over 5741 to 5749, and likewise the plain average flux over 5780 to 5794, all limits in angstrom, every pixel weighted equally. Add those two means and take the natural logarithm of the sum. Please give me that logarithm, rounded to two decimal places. 3.13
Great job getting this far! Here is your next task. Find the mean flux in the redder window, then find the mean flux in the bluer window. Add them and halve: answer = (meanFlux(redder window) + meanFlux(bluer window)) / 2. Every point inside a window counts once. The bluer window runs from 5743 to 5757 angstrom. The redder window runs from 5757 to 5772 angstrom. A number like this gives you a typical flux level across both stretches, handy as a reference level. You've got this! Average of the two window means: 11.6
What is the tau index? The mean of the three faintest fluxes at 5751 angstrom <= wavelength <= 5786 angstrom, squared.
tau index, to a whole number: 124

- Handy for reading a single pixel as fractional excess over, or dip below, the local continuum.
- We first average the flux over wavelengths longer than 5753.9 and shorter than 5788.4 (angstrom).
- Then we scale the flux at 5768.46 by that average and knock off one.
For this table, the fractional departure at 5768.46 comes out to 0.0261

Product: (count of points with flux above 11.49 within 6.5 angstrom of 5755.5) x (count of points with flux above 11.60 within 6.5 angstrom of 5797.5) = 20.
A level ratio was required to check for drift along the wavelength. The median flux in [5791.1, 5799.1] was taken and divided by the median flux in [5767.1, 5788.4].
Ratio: 1.04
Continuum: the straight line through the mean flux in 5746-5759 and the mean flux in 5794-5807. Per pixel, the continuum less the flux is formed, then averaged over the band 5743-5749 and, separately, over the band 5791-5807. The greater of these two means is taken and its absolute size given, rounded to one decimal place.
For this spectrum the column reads 0.0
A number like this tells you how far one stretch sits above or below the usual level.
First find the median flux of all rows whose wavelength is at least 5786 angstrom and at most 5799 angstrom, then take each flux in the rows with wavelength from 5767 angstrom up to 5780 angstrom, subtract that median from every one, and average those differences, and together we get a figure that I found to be -0.18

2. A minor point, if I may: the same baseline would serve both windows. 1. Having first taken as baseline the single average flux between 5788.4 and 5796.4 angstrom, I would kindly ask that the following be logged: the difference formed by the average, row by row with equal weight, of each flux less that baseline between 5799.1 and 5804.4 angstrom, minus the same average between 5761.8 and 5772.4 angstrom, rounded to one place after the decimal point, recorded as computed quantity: 0.5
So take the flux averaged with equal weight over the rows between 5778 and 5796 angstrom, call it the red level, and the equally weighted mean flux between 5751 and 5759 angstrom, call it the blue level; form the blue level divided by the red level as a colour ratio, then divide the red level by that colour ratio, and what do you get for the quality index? 11.2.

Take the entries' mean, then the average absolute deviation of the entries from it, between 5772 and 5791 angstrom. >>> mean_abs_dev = 0.25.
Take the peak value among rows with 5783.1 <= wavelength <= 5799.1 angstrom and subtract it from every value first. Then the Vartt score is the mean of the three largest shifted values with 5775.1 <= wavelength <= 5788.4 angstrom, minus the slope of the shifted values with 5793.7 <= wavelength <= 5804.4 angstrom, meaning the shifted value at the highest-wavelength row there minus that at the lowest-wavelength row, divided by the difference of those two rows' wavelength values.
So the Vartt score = -0.60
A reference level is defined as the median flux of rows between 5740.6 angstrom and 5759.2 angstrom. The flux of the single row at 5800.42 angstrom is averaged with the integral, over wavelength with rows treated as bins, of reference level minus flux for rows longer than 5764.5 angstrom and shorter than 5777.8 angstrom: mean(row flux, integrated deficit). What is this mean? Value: 6.0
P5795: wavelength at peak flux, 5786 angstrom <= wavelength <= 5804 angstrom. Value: 5803.09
